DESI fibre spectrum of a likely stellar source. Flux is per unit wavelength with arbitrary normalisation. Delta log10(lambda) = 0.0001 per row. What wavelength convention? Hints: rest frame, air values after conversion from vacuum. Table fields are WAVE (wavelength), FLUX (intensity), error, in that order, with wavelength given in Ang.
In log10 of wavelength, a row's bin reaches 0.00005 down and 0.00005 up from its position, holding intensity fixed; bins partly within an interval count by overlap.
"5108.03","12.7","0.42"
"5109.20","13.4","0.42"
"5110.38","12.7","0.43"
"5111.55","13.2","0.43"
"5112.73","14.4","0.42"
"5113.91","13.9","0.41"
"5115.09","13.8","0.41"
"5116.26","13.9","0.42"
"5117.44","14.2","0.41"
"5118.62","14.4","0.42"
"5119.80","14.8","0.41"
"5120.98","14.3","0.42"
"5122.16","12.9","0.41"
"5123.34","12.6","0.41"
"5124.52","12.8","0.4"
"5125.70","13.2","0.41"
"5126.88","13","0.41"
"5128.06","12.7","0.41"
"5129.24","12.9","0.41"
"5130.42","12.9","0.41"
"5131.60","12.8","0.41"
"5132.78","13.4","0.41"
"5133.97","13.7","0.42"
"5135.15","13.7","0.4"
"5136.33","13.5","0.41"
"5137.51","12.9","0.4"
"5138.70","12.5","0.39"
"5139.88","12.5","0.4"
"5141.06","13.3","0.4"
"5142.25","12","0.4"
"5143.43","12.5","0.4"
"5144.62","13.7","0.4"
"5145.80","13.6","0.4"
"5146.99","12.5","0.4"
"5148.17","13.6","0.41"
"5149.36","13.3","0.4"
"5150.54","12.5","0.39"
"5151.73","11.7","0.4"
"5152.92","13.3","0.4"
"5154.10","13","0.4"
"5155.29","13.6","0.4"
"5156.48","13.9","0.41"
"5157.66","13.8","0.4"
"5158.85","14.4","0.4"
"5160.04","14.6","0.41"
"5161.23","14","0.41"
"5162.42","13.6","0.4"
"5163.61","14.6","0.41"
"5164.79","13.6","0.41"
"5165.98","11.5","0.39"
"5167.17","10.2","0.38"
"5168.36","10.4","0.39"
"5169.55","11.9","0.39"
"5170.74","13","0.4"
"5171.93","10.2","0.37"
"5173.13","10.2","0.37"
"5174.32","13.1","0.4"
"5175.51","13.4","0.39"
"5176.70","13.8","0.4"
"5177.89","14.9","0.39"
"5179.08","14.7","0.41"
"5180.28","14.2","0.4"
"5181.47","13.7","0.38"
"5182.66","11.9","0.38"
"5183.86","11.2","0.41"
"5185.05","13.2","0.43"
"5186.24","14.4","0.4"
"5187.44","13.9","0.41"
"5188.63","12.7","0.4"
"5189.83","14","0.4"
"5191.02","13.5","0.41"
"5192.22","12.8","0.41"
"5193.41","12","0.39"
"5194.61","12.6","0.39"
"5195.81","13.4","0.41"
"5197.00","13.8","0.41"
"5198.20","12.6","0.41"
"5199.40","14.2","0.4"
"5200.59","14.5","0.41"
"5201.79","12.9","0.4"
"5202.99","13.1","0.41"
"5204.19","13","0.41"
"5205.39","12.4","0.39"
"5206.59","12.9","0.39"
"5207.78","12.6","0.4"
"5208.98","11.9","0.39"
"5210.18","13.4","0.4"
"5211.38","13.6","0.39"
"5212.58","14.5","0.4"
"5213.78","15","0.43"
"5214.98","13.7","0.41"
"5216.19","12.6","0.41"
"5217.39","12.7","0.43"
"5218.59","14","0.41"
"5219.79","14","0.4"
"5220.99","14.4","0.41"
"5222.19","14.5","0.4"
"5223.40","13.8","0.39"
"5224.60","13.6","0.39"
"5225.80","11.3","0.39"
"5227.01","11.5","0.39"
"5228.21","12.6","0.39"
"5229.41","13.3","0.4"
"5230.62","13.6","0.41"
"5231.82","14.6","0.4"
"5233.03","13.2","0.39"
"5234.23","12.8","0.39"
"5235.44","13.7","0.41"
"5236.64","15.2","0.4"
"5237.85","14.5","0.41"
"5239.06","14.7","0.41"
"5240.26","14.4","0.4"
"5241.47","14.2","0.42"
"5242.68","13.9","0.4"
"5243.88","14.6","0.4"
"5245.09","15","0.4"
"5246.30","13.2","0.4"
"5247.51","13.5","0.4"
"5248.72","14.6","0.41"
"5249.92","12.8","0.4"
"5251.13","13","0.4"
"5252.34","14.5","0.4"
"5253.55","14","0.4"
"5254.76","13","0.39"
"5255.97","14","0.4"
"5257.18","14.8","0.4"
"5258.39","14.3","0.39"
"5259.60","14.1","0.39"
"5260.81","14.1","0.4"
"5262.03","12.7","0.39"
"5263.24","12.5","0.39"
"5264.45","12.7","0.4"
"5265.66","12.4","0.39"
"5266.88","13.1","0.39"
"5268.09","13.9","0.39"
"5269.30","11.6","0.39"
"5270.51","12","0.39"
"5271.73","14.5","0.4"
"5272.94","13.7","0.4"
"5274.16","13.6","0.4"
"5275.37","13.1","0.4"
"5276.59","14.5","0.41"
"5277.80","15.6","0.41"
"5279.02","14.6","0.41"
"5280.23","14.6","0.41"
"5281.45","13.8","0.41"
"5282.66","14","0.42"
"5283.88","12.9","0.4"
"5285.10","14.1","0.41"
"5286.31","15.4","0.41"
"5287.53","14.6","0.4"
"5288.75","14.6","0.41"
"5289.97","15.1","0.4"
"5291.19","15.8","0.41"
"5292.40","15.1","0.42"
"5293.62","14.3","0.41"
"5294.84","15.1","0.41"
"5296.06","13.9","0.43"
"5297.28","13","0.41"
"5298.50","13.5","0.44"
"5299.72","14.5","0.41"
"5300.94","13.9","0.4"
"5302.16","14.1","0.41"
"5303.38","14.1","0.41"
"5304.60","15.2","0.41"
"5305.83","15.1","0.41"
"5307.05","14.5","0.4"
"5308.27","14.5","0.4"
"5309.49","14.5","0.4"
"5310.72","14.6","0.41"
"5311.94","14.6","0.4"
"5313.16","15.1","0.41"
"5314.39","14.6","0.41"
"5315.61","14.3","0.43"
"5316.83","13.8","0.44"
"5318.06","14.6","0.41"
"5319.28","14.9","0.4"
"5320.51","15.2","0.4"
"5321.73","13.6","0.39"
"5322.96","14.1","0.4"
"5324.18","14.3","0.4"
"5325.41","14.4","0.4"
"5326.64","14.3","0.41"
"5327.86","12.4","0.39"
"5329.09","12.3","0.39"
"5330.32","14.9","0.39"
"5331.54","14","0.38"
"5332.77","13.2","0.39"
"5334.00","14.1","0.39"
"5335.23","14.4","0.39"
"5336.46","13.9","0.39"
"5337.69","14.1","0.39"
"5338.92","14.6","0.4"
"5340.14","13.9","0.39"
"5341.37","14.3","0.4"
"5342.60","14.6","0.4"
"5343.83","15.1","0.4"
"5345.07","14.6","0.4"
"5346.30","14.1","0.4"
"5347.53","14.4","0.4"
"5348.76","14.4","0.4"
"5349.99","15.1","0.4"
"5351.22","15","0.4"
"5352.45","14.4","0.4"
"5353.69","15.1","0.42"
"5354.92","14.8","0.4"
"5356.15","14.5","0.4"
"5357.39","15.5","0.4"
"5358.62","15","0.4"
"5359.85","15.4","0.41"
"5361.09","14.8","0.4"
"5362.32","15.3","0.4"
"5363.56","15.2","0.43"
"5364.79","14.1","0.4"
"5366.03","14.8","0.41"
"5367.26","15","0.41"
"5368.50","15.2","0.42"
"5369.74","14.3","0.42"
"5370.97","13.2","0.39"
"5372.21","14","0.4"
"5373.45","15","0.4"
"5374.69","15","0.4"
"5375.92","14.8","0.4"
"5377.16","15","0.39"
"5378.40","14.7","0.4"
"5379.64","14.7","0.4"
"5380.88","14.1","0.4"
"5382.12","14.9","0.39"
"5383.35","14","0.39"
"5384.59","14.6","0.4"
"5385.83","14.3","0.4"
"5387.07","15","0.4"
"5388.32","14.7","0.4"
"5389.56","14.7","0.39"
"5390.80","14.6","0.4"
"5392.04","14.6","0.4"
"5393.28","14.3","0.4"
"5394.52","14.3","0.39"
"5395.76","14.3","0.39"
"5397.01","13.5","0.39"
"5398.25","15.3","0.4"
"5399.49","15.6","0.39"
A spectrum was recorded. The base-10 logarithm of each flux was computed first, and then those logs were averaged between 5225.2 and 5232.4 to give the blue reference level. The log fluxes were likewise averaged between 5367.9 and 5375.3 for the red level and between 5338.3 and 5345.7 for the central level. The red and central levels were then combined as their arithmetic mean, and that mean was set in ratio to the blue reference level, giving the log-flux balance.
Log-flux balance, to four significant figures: 1.049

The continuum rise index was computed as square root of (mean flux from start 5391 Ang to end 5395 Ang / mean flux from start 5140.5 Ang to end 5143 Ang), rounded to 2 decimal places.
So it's 1.07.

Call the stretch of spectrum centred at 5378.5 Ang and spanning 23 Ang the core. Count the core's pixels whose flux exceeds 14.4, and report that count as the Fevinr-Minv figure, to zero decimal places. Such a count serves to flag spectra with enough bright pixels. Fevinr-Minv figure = 13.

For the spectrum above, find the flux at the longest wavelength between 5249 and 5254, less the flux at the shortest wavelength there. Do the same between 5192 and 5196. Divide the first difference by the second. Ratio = 2.0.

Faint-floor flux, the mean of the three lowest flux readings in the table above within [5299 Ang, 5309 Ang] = 14.0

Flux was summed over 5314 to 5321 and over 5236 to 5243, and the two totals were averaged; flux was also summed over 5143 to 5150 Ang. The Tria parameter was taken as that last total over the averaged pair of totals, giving 0.909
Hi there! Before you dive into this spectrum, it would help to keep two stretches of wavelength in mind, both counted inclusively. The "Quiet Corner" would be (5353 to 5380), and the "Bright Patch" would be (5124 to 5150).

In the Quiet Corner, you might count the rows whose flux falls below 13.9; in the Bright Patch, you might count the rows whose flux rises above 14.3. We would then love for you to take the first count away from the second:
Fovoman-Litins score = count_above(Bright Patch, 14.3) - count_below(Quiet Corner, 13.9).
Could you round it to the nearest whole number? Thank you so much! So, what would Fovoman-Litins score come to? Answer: -1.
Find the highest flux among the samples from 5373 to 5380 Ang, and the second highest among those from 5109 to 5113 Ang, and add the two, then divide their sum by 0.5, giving 56.8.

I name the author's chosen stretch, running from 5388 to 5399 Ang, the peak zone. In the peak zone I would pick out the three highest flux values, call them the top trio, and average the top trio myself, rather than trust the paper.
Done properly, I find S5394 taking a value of 14.9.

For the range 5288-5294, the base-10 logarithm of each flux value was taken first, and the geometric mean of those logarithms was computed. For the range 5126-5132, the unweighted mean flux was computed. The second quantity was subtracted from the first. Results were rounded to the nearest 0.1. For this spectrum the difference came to -11.7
